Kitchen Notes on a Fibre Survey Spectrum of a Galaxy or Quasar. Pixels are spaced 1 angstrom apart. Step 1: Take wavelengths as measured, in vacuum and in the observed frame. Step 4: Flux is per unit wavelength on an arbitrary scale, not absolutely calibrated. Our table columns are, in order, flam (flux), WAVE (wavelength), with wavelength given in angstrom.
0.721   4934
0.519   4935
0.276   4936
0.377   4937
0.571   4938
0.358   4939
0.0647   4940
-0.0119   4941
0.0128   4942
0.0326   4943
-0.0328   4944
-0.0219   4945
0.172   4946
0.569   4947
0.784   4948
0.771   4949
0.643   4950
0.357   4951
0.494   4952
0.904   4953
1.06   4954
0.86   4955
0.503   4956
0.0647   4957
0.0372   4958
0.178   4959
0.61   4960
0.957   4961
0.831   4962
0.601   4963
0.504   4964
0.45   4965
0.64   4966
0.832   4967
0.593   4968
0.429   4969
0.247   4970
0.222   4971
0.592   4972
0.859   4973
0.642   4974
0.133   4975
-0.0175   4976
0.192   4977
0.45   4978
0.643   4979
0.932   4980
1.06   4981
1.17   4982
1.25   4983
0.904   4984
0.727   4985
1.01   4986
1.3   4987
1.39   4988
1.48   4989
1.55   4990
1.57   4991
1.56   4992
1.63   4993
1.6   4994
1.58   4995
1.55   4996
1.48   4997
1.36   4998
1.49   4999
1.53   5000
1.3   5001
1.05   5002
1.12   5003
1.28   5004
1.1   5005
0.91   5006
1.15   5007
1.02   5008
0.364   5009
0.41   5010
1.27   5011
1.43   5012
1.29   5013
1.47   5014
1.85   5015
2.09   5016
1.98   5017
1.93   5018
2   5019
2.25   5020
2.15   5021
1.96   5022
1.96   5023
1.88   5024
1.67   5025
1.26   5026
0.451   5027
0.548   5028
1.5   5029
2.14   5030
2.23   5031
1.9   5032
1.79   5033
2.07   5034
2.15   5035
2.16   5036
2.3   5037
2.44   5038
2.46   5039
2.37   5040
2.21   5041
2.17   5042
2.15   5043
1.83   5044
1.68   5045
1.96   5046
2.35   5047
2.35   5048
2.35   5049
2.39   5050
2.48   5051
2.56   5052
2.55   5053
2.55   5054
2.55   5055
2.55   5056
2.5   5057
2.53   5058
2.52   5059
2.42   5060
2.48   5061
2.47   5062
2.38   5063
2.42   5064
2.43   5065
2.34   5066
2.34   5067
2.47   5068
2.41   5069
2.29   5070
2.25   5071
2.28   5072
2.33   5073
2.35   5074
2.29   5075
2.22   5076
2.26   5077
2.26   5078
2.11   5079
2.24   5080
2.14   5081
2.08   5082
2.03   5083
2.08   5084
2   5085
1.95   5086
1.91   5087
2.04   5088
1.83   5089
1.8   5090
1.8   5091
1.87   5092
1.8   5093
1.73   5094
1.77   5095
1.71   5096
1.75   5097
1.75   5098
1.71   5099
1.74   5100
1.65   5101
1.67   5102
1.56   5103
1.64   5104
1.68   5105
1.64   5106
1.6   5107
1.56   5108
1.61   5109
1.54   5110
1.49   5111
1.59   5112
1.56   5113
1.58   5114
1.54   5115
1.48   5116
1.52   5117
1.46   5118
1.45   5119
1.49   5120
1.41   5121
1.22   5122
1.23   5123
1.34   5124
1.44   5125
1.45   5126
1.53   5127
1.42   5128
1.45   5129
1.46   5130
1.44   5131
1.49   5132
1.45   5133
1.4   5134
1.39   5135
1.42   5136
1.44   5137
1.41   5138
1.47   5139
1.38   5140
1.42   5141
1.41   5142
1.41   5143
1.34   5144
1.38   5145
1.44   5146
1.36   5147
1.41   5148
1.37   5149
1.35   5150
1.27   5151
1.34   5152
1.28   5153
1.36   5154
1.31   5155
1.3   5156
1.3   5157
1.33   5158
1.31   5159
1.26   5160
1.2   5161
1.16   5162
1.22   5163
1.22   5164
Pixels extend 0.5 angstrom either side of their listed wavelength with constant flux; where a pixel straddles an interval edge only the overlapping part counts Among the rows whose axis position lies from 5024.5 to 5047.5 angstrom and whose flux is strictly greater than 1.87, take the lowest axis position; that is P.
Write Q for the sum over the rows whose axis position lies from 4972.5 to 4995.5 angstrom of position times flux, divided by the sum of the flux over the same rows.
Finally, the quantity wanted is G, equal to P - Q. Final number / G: 43.2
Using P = 5030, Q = 4986.8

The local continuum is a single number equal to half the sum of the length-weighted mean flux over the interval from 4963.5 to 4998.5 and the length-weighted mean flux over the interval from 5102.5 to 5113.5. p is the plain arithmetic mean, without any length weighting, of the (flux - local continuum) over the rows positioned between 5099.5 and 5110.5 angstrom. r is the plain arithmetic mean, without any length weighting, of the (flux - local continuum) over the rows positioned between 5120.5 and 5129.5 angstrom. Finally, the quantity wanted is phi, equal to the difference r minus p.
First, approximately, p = 0.4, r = 0.1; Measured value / -0.2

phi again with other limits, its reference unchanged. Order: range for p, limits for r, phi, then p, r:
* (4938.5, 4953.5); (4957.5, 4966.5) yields 0.2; -0.9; -0.7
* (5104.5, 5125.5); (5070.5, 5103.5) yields 0.5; 0.2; 0.7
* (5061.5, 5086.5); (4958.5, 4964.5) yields -1.6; 1.0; -0.6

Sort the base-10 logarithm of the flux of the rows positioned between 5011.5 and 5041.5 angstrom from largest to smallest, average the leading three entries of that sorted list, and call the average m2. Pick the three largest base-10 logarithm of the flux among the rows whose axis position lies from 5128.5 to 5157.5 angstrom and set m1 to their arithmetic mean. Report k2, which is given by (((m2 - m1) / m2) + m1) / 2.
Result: 0.37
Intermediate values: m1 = 0.168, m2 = 0.384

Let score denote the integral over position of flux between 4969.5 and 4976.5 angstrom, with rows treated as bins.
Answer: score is 3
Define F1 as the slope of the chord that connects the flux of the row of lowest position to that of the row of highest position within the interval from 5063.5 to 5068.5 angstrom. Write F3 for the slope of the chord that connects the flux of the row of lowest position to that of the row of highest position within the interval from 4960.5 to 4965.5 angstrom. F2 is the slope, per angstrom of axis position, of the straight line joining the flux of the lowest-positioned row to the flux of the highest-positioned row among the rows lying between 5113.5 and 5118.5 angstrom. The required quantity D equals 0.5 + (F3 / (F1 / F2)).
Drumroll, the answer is 0.80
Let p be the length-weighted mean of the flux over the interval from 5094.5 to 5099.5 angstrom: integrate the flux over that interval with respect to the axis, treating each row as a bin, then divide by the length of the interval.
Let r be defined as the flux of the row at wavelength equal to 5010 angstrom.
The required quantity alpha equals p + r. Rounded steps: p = 1.7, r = 0.41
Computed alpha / 2.1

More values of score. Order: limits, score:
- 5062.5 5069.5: 17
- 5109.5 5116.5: 11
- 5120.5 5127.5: 10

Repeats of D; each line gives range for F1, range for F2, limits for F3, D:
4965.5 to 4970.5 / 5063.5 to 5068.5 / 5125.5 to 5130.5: 0.50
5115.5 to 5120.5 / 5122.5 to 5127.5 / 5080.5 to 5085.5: -0.55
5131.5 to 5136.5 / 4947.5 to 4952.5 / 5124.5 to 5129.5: 0.51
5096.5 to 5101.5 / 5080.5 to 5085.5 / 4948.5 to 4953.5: 0.55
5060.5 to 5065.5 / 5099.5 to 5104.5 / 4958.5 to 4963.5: 0.71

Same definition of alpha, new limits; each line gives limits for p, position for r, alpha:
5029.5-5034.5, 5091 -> 3.8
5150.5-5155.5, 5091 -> 3.1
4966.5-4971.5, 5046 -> 2.4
